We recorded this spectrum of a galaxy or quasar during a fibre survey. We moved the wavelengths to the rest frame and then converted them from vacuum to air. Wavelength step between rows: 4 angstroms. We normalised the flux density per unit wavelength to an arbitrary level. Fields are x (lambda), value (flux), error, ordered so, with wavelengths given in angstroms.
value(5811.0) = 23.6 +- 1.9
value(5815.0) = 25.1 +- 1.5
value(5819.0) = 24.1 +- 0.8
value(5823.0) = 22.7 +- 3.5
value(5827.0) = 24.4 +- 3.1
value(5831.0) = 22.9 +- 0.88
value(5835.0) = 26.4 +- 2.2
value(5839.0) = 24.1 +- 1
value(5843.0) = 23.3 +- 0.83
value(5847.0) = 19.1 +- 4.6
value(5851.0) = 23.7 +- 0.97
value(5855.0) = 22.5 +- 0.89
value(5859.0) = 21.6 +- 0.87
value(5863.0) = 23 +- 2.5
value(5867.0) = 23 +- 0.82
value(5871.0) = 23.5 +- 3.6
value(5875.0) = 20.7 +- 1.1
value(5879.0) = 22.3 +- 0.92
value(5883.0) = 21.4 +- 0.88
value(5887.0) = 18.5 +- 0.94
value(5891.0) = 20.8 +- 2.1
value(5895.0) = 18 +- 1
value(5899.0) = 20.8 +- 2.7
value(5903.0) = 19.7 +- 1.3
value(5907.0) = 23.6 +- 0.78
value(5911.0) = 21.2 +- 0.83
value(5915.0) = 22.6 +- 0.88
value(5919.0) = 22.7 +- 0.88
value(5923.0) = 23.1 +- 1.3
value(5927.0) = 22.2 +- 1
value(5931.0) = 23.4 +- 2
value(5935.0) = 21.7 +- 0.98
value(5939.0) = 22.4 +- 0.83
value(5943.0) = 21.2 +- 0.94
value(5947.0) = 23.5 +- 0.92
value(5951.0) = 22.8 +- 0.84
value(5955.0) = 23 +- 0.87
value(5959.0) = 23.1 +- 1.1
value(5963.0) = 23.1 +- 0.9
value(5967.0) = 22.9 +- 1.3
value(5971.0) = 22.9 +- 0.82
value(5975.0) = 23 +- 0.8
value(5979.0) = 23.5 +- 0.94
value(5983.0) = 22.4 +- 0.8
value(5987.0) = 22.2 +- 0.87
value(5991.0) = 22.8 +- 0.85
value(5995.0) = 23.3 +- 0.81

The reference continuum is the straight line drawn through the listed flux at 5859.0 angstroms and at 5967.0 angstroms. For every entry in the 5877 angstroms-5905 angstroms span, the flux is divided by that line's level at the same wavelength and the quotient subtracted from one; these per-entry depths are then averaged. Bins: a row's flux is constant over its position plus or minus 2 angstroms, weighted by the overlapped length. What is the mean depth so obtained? 0.080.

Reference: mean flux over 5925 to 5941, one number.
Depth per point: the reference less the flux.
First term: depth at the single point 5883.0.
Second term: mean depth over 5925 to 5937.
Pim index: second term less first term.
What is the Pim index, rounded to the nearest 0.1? -1.0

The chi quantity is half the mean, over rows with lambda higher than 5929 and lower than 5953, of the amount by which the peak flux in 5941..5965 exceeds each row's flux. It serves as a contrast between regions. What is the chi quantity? 0.50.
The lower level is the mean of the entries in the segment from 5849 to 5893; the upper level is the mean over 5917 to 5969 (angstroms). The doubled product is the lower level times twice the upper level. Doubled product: 995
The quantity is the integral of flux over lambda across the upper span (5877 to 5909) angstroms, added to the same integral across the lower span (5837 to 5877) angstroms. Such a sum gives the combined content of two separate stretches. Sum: 1558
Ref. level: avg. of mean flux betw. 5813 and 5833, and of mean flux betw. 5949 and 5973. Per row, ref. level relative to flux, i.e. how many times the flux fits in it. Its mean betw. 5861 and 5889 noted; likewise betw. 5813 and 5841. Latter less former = -0.11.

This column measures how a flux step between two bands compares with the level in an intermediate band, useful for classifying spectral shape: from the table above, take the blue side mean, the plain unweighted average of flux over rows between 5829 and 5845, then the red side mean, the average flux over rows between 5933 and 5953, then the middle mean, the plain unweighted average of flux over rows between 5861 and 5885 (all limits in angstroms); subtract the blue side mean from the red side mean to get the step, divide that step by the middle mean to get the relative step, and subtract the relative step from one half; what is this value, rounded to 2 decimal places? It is 0.58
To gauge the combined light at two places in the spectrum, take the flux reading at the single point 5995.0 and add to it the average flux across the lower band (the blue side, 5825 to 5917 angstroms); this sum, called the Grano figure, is 45.3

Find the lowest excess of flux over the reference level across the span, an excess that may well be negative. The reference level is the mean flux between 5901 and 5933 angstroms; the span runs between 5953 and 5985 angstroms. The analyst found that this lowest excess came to 0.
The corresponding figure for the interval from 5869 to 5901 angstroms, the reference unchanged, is -4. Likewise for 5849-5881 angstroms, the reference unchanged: -2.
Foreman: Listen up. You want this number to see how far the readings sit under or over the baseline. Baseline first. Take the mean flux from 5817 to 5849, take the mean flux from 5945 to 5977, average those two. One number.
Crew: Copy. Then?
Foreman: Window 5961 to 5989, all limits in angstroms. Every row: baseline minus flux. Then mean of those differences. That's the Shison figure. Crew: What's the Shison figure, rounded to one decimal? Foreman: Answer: 0.3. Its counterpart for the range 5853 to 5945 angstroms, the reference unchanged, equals 1.5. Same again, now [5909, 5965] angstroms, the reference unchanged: 0.6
